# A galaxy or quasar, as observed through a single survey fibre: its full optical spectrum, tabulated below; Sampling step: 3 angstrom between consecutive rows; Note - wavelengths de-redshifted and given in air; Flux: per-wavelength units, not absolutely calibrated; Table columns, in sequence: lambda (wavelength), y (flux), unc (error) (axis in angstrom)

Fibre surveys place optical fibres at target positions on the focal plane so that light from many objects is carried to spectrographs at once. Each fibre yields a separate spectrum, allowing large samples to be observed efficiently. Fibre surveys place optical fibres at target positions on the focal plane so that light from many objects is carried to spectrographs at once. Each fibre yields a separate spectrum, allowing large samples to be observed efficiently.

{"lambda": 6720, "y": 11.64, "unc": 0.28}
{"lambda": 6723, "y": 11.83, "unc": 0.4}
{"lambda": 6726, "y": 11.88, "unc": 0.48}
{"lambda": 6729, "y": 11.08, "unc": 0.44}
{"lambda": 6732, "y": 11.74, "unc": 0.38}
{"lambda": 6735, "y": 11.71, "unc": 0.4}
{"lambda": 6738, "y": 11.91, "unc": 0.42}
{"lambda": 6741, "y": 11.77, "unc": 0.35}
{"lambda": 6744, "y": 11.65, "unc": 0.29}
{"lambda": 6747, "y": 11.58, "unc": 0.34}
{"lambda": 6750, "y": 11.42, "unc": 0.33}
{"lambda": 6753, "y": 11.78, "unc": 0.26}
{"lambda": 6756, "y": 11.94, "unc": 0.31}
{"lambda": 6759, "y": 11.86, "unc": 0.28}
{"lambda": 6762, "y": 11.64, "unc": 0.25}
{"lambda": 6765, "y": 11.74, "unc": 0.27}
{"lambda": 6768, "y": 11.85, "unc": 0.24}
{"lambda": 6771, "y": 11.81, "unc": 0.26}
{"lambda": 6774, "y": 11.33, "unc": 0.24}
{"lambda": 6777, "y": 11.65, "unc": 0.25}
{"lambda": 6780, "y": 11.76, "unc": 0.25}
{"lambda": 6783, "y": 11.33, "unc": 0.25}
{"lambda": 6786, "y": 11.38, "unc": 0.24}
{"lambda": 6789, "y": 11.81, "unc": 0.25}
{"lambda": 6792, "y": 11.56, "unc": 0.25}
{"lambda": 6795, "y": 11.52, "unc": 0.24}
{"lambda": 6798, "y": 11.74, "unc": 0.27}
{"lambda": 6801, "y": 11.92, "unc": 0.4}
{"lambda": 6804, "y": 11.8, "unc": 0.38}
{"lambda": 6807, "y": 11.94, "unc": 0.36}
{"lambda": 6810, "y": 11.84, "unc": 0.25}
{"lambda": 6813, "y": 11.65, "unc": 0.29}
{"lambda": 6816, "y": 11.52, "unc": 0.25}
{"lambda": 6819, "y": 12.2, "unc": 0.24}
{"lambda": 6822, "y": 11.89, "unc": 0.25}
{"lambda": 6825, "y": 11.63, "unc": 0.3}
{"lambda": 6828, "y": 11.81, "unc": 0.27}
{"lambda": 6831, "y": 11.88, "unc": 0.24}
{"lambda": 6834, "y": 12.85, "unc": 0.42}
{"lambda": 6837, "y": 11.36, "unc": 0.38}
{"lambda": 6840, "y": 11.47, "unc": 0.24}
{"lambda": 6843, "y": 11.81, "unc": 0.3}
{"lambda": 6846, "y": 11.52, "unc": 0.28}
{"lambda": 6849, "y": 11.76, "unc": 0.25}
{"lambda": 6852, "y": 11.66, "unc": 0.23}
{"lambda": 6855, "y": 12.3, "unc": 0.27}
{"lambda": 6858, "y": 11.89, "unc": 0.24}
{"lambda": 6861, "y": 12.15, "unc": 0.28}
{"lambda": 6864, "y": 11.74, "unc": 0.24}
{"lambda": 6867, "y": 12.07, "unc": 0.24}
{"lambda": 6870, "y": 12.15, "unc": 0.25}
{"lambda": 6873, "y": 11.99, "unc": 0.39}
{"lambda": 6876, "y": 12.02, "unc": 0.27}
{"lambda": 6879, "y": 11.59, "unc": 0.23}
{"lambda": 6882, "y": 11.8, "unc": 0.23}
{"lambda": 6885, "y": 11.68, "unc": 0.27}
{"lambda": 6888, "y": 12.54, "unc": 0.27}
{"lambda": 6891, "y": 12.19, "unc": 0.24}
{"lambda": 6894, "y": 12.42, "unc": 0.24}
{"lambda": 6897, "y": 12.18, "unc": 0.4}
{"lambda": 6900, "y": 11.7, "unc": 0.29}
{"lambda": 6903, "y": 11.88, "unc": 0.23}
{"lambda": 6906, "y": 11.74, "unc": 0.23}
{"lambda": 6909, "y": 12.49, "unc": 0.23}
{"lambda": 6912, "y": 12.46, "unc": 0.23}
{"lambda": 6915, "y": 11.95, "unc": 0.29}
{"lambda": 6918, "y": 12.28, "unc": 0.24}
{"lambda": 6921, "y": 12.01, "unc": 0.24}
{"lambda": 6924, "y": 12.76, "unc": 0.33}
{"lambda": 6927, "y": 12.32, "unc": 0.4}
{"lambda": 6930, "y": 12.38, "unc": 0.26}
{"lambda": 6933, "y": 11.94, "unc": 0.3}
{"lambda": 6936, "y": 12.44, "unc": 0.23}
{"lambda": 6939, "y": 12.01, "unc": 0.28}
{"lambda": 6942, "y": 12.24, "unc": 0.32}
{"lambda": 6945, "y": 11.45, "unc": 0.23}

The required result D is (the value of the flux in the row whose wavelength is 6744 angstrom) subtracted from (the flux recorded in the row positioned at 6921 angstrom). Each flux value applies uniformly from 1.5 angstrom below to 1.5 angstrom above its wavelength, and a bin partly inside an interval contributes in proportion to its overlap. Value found 0.36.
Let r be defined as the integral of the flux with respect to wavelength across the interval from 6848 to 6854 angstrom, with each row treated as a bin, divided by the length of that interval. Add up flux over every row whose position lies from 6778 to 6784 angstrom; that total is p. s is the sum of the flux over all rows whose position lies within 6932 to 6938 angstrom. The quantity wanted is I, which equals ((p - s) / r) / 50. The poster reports -0.0022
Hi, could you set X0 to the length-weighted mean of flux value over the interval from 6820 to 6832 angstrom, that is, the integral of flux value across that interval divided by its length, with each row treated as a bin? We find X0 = 11.82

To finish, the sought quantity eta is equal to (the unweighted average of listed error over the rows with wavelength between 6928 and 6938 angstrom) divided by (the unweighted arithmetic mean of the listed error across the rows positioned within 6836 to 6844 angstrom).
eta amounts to 0.86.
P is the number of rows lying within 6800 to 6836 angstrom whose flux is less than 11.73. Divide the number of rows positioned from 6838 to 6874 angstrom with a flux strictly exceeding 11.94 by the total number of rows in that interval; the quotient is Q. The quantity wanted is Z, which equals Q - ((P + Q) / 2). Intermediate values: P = 3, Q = 0.42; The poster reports -1.3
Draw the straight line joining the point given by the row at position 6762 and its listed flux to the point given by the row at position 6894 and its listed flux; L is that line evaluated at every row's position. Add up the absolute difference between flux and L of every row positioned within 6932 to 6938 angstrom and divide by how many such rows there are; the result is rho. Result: 0.47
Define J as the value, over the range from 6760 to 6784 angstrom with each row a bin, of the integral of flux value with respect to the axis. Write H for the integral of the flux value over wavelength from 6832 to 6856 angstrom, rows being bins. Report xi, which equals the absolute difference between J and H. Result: 4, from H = 284.0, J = 280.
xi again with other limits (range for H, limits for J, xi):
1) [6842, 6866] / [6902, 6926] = 8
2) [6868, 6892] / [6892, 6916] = 3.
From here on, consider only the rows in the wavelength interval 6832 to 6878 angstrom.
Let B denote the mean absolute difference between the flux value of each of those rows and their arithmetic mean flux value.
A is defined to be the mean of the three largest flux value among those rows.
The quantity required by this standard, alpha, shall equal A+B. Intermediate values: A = 12.43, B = 0.28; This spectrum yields 12.7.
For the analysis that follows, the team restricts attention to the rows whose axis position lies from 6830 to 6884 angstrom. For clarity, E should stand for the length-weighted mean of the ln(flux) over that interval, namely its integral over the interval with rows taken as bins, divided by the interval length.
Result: 2.48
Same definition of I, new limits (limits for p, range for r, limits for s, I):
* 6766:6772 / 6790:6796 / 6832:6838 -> -0.0010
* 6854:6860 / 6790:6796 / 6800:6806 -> 0.0008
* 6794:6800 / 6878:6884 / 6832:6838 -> -0.0016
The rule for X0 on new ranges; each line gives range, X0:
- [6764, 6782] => 11.68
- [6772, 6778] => 11.50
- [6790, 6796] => 11.56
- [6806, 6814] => 11.81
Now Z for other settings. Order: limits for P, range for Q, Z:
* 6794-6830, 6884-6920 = -1.7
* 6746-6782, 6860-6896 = -2.2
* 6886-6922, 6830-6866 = -0.4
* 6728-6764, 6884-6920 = -2.7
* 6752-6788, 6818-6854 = -2.4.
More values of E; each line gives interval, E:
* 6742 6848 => 2.46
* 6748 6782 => 2.46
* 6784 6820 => 2.46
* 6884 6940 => 2.50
